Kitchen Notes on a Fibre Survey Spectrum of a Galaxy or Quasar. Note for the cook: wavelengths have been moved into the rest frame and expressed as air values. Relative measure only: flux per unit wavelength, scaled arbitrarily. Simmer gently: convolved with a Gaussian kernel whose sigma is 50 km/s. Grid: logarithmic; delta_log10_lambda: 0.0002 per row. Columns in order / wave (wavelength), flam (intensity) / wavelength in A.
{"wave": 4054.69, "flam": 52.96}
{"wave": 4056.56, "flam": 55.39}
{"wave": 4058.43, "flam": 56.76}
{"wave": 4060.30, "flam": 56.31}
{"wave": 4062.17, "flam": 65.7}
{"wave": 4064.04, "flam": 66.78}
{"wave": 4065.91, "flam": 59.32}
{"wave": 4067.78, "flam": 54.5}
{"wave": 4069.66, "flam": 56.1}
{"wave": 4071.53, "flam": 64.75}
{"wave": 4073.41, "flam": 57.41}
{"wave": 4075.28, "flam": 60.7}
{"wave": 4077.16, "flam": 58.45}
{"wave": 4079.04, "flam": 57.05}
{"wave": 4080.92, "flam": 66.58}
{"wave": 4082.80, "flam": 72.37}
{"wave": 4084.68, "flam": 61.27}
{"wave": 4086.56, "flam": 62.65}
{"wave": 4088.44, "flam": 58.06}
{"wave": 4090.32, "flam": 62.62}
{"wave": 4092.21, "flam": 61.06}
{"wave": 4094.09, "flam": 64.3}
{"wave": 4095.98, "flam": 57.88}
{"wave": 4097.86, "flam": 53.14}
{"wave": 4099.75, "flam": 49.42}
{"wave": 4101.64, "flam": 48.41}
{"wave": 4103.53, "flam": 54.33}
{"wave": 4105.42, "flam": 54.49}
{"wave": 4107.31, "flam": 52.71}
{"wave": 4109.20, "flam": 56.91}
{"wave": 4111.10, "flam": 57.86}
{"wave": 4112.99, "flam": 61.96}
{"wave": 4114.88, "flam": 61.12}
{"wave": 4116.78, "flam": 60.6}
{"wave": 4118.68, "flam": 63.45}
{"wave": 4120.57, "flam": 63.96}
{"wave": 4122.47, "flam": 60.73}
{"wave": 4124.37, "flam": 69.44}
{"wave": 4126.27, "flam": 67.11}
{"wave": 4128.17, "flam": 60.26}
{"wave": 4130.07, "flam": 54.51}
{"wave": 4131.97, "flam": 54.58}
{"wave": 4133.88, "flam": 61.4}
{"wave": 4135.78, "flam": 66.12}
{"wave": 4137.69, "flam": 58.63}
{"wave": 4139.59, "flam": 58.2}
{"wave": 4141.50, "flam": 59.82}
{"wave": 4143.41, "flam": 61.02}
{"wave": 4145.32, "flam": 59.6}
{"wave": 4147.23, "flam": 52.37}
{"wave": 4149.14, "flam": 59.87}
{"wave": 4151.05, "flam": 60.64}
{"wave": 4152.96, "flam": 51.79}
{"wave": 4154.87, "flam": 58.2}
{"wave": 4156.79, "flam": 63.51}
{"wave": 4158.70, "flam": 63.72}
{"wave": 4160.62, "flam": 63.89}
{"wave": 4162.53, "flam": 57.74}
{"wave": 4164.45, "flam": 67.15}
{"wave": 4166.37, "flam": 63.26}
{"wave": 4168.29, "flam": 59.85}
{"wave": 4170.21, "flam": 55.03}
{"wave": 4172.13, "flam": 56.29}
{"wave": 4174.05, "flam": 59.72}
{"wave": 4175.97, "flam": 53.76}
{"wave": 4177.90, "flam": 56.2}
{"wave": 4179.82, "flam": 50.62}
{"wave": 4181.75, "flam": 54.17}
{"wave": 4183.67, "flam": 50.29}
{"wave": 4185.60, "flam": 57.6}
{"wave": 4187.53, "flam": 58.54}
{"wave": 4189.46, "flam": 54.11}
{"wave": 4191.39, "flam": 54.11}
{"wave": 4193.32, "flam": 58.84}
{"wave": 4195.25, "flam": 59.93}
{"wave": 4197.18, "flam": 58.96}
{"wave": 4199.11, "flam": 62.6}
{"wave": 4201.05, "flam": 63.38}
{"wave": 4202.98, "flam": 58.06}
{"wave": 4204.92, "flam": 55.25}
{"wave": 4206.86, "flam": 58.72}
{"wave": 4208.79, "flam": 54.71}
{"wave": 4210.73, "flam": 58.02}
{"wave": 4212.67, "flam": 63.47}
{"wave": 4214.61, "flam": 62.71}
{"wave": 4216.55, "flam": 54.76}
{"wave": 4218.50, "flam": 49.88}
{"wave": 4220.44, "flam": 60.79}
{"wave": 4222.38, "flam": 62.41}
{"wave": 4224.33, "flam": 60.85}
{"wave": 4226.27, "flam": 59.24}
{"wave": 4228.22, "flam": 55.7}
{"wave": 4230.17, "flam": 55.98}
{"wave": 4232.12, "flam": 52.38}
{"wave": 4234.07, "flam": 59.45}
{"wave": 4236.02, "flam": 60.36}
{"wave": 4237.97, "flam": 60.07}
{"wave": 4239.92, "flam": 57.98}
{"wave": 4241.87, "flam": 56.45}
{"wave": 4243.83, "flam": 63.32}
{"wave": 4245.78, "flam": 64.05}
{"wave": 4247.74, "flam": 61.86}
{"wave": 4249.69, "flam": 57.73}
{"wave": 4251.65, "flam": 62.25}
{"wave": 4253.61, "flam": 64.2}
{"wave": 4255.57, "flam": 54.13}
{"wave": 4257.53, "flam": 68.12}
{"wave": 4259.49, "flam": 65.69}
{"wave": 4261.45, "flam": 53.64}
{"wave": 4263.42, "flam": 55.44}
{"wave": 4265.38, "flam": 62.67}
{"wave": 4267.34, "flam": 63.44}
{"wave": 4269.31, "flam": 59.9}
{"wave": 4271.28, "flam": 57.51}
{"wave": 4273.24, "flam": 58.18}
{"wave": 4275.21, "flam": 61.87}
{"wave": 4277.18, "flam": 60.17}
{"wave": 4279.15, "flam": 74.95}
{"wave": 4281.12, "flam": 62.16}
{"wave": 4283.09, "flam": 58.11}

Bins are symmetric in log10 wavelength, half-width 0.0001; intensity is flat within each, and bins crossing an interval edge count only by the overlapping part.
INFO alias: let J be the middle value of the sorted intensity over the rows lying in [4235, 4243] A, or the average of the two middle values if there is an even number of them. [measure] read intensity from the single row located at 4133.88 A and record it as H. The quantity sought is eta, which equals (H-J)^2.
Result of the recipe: 6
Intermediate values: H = 61.4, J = 59.0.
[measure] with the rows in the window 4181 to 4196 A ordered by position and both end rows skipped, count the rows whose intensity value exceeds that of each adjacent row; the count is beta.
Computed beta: 1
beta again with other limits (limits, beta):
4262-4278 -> 2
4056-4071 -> 2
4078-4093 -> 3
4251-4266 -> 2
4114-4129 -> 2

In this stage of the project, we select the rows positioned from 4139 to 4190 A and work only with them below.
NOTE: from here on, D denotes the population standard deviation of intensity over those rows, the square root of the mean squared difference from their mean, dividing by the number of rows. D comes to 4.3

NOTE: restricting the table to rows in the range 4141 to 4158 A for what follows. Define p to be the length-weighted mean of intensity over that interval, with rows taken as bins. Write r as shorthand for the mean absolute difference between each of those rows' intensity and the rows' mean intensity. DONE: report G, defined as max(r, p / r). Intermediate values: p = 58.6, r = 2.9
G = 20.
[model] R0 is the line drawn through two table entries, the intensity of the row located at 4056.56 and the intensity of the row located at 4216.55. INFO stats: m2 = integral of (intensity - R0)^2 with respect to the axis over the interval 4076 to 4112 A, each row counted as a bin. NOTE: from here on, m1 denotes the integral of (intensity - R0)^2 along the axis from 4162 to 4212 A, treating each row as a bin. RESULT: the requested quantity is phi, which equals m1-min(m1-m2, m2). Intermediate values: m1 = 1113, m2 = 1529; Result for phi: 1529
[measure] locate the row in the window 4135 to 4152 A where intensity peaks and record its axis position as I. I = 4135.78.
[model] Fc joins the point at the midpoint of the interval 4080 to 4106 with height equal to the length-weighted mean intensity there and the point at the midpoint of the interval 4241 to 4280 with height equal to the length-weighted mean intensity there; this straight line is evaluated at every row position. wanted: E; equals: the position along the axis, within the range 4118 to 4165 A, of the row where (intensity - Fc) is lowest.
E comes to 4152.96 A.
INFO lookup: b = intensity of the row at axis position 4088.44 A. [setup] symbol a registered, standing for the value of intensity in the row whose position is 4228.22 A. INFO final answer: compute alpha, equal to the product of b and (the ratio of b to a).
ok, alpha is 61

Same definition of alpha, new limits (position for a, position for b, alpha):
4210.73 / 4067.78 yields 51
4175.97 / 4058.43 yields 60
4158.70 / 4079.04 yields 51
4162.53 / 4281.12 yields 67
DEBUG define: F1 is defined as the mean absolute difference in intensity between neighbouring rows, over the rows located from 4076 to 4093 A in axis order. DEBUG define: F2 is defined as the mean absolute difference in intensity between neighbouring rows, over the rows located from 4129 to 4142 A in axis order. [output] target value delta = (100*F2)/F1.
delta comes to 71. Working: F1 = 5.0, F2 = 3.5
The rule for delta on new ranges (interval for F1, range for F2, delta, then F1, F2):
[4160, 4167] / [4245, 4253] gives 56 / 6.5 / 3.6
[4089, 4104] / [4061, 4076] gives 129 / 3.8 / 4.9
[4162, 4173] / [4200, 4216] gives 79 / 4.6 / 3.6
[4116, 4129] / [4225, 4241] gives 62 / 4.1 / 2.5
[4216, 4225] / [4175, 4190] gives 85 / 4.7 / 4.0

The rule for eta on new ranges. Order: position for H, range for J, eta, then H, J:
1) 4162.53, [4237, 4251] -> 5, 57.74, 60.1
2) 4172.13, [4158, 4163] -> 55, 56.29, 63.7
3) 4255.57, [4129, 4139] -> 20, 54.13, 58.6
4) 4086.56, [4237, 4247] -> 7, 62.65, 60.1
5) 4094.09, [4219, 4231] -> 18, 64.3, 60.0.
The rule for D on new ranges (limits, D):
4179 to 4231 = 3.9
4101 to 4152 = 4.7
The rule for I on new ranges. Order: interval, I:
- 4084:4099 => 4094.09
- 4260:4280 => 4279.15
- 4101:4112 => 4111.10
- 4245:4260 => 4257.53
